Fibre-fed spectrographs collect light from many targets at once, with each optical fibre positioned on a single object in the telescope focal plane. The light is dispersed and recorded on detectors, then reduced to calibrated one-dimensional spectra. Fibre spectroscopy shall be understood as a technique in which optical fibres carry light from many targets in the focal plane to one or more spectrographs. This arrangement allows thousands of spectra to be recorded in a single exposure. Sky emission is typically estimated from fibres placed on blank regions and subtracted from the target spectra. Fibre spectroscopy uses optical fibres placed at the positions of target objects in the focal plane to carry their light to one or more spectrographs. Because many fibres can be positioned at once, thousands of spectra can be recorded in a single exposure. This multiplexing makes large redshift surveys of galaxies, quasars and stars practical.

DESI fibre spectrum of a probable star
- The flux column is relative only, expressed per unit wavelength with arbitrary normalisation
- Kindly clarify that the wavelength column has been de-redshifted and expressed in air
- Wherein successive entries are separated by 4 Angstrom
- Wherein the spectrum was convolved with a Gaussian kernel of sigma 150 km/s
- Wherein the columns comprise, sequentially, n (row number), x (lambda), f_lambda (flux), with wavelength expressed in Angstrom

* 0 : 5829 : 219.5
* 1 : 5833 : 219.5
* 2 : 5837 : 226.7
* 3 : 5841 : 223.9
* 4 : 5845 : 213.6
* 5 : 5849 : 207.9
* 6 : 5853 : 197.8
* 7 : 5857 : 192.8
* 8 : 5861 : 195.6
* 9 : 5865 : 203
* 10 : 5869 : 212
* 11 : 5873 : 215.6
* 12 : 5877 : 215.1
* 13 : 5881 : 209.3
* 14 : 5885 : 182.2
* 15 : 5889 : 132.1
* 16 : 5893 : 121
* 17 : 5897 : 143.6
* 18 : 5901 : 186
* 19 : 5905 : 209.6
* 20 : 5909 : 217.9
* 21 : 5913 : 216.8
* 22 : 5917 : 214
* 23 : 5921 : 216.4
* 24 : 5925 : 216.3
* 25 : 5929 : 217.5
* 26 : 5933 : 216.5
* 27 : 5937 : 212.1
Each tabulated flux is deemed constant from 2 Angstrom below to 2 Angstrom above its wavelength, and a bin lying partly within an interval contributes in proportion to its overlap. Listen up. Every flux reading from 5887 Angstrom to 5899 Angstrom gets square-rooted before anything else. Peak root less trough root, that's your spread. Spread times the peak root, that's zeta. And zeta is 11.8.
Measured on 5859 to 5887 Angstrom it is 17.4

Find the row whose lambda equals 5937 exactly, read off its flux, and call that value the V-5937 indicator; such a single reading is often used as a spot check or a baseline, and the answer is 212.1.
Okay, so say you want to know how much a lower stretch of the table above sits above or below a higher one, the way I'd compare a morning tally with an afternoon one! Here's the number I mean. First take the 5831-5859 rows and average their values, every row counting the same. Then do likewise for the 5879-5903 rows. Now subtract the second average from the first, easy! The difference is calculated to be 49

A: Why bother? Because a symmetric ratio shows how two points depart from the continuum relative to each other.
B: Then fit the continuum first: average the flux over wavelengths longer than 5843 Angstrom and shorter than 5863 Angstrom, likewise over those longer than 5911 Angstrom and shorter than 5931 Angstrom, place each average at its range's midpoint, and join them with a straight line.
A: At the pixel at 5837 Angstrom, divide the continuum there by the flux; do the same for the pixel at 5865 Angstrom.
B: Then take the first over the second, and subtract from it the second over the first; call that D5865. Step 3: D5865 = -0.28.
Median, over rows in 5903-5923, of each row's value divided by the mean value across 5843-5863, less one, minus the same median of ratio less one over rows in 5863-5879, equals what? 0.01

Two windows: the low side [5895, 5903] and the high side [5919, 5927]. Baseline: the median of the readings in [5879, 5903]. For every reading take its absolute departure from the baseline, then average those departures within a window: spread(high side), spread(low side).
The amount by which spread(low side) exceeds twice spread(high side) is -86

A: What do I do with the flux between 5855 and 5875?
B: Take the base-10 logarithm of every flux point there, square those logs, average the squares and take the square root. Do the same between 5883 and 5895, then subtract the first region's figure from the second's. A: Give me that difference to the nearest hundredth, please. -0.15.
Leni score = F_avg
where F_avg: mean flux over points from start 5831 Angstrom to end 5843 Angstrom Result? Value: 223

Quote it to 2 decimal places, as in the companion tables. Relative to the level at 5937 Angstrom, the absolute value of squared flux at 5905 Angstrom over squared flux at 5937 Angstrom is 0.98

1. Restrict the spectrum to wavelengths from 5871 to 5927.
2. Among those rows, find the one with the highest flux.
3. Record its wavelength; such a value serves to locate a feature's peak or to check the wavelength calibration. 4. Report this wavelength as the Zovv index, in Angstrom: 5909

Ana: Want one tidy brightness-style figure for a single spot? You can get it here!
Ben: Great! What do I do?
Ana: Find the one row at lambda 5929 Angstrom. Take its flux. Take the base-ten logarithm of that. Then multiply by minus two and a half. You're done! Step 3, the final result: -5.84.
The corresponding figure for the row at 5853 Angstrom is -5.74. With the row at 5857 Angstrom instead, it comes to -5.71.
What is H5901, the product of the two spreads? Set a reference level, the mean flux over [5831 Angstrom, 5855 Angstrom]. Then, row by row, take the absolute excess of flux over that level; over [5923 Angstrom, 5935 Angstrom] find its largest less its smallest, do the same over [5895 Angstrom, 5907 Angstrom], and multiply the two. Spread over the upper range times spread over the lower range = 79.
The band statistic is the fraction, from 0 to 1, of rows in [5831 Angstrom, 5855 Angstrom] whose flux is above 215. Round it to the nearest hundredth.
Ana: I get 0.50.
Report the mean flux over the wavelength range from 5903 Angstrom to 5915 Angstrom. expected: 215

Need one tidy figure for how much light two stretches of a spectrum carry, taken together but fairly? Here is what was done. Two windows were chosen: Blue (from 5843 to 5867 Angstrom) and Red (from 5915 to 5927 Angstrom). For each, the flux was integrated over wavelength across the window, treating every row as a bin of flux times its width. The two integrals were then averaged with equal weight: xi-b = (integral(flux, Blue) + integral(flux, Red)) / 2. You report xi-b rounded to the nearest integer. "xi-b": 3715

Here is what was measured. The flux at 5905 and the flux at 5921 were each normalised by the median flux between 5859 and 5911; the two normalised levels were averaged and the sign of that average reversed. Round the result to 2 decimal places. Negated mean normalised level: -1.05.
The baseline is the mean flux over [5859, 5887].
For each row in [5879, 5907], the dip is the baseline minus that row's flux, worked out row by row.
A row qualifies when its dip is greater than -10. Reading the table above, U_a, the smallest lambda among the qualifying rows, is 5881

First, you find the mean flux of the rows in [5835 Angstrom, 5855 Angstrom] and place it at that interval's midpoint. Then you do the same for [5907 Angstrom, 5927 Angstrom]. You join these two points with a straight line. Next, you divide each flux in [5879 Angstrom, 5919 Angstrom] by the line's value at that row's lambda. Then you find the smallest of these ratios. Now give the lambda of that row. 5893 Angstrom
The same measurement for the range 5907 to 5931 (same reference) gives 5917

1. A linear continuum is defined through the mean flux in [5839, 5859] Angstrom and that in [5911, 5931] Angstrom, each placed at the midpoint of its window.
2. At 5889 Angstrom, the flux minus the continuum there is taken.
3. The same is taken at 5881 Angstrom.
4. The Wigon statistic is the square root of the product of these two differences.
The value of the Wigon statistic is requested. 12.3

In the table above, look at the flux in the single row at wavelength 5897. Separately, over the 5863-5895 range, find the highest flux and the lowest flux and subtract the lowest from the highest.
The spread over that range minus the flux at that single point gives -49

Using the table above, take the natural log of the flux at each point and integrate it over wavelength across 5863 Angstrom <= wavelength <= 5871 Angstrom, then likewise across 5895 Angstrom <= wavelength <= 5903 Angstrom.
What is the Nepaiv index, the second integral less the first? -1.9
